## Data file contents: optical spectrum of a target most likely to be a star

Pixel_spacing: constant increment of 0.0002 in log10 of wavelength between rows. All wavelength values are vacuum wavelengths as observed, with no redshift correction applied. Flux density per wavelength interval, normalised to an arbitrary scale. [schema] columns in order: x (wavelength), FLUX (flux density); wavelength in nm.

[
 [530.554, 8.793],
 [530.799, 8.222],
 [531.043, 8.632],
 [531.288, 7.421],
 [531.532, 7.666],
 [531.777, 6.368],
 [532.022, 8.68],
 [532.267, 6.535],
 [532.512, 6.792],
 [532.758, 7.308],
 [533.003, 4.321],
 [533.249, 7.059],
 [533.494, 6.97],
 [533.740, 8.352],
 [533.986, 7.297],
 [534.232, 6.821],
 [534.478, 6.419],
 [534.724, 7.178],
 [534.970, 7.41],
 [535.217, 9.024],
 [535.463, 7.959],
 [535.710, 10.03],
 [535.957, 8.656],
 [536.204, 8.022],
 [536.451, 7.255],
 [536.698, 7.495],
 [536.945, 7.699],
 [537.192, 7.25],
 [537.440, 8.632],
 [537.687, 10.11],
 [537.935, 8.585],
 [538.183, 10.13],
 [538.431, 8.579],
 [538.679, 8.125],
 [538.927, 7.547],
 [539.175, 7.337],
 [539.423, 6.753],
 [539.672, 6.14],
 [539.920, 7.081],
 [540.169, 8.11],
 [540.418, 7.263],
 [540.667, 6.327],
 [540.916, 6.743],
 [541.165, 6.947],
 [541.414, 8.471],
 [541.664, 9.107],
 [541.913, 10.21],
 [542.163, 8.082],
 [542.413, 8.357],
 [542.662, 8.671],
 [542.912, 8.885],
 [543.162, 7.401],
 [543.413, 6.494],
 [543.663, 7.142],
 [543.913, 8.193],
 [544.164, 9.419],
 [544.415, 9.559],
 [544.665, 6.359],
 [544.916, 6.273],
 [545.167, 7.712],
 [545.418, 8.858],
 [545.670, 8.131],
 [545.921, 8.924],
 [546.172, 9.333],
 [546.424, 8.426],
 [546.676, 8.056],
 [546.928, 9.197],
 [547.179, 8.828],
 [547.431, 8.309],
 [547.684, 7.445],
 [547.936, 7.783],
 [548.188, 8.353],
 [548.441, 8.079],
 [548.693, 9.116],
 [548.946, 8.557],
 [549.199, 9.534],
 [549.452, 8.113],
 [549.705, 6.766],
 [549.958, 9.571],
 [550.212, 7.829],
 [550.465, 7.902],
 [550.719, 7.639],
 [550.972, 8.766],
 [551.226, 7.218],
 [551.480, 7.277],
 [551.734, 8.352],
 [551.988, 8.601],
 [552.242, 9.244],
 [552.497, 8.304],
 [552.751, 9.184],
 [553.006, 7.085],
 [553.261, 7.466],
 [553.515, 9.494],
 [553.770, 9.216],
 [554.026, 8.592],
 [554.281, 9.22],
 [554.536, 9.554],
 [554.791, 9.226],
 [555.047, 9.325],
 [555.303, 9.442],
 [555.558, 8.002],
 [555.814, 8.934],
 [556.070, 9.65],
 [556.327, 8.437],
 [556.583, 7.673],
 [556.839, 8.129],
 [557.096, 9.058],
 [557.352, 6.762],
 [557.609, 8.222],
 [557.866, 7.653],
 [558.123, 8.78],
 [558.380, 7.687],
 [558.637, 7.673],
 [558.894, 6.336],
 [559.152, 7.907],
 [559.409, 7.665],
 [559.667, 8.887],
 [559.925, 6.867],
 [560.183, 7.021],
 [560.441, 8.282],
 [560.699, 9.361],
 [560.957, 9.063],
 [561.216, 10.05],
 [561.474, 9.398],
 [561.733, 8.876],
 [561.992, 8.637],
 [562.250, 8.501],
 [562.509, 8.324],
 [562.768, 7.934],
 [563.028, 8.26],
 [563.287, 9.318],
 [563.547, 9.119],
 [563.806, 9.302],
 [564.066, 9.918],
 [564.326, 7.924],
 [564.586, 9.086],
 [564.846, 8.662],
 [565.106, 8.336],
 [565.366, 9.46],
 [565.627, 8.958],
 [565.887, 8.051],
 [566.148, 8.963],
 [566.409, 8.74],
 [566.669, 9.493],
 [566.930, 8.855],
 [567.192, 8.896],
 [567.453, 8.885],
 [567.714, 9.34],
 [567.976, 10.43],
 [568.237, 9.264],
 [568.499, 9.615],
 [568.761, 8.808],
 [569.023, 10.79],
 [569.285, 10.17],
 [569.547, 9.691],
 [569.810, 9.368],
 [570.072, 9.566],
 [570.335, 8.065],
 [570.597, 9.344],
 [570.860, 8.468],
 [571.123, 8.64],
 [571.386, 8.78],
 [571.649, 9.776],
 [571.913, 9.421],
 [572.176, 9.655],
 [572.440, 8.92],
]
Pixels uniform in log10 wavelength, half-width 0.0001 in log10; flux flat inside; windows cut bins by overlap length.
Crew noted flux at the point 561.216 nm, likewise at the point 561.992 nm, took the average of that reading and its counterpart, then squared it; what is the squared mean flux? 87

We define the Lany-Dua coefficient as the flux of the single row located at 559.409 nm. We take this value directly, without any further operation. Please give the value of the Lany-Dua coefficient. 7.665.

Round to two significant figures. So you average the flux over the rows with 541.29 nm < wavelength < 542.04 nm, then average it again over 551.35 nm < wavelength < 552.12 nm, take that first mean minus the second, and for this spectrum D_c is 1.2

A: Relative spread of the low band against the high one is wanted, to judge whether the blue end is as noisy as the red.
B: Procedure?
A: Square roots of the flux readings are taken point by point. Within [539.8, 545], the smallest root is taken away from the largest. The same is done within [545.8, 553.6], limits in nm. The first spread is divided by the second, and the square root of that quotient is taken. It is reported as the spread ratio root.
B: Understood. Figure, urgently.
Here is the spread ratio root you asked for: 1.18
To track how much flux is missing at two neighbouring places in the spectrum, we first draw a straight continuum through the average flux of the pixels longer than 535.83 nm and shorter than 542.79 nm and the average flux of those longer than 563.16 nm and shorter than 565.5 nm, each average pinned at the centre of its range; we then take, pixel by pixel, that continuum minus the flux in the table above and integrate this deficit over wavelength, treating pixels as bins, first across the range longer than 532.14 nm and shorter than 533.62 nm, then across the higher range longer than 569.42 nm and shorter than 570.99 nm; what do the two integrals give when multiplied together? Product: 0.5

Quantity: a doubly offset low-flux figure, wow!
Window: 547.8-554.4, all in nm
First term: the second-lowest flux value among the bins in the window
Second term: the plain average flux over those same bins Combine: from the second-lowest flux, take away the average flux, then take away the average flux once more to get -9.6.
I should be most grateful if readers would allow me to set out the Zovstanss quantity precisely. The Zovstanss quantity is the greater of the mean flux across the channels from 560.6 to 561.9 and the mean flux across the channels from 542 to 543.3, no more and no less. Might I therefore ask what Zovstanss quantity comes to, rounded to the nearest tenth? 9.3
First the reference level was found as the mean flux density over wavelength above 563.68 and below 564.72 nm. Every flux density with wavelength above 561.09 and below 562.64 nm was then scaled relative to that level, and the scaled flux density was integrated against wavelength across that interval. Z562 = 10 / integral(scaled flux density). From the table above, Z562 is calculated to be 6.51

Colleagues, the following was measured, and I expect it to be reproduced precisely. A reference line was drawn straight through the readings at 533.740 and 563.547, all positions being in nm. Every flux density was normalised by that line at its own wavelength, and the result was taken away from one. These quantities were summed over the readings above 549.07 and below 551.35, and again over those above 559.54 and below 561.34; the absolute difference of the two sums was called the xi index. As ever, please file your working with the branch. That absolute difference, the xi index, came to 0.23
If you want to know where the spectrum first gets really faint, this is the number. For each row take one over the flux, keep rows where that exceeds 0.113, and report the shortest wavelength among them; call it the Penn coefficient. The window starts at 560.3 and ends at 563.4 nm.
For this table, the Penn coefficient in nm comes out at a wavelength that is 560.441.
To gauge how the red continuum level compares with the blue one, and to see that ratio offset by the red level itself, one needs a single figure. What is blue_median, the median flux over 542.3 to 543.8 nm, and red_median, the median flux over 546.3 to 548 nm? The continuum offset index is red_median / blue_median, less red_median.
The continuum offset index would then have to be -7.3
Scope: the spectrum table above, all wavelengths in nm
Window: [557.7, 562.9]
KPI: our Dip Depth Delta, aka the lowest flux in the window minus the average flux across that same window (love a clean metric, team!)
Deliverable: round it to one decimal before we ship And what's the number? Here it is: -1.9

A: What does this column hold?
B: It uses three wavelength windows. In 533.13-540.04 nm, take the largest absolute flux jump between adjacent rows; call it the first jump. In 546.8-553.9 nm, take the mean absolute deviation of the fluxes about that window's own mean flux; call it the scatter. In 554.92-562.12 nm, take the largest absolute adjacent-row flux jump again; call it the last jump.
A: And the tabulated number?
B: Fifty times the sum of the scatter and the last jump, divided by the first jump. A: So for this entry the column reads 72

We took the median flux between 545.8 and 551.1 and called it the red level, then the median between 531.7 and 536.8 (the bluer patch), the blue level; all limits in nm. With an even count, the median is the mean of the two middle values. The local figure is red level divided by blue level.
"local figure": 1.14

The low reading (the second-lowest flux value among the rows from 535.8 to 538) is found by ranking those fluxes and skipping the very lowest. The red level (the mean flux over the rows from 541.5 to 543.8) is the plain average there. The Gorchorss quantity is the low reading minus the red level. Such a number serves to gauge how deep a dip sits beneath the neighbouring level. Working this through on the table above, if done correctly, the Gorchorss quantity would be -1.0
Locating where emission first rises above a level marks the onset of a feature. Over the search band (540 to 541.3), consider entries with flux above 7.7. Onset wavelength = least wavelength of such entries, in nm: 540.169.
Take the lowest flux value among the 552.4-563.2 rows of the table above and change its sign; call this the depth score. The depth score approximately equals -6.34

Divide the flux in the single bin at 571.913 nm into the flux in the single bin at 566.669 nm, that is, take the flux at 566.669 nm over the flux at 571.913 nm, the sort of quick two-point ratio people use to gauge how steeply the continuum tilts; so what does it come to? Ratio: 1.01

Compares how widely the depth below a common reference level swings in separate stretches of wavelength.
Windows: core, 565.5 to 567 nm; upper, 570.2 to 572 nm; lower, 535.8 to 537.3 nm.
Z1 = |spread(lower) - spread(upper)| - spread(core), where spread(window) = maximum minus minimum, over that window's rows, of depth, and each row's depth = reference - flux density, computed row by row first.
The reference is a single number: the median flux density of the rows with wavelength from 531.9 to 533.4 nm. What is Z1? -1.1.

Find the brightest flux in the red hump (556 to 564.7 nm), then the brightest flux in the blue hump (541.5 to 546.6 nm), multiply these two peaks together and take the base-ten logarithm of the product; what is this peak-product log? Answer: 2.01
